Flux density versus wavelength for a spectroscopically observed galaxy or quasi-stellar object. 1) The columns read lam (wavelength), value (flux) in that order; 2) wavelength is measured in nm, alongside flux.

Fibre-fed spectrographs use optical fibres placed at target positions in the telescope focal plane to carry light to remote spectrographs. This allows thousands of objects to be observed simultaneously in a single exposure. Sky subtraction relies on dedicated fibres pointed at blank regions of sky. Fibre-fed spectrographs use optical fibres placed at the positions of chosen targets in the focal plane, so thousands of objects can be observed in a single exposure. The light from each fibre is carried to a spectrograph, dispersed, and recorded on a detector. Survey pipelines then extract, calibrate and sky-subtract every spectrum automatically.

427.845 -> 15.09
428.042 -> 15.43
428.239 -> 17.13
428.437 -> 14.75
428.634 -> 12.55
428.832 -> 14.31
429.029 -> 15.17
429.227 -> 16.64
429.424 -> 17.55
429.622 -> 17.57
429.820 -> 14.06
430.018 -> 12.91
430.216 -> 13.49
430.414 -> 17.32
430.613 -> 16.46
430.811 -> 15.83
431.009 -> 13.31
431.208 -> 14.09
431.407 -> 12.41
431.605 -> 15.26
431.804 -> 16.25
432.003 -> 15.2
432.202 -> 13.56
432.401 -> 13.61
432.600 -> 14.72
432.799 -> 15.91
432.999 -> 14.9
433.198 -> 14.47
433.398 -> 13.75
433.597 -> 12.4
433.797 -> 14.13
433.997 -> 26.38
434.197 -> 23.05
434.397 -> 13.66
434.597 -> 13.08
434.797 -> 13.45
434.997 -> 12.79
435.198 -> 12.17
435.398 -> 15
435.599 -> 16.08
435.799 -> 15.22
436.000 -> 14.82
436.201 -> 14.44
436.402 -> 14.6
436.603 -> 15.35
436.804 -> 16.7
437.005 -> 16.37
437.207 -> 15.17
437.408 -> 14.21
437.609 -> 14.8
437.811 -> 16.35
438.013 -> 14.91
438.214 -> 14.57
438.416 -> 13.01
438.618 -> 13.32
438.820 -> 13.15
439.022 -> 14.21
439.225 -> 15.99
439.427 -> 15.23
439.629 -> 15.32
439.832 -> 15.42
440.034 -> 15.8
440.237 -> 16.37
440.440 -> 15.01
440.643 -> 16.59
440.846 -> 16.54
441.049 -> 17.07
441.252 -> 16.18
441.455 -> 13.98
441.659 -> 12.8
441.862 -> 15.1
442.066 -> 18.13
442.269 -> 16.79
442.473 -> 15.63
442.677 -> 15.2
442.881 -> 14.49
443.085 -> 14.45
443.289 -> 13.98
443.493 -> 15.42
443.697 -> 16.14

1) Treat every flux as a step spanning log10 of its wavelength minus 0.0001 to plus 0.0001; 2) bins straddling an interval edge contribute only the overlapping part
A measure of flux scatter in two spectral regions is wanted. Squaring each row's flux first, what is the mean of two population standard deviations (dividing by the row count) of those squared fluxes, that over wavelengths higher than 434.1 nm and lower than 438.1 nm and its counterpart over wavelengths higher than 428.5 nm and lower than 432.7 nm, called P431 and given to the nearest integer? 62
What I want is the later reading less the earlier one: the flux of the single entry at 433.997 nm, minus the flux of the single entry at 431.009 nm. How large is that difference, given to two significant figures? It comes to 13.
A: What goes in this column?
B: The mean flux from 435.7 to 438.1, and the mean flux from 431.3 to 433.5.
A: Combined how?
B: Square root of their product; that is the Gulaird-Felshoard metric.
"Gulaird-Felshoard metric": 14.9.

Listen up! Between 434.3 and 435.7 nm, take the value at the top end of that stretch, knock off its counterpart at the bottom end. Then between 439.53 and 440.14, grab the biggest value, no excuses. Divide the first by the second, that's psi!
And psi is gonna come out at 0.15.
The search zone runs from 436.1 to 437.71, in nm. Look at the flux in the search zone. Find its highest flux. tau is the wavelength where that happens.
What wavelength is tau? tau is 436.804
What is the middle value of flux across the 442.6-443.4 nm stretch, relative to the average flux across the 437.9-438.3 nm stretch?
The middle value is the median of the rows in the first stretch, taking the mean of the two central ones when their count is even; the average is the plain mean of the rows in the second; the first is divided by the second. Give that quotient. 0.98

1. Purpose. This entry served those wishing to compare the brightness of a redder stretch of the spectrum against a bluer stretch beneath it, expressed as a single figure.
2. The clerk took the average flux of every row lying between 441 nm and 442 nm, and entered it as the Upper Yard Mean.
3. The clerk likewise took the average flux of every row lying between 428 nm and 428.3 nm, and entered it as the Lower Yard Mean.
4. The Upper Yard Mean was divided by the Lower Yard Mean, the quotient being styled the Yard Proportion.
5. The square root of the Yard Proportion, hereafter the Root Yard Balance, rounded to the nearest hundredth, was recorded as 0.96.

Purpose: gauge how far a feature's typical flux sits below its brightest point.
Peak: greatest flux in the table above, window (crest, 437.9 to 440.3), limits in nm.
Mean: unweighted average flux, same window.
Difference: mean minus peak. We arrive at -1.6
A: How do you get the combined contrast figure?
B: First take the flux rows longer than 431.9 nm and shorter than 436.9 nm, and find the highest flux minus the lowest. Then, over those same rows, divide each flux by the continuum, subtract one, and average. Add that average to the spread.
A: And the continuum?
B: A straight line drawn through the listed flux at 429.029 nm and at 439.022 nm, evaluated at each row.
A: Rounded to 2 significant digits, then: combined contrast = 14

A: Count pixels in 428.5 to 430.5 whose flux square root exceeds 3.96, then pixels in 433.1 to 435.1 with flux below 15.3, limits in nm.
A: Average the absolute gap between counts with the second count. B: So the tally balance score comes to 6.0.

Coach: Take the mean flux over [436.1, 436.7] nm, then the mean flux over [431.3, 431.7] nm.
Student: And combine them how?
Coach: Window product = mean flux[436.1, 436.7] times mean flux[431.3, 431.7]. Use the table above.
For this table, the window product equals 205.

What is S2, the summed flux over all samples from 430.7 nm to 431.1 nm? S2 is 29.1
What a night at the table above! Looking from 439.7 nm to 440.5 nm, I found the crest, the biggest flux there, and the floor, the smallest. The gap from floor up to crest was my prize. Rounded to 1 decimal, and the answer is 1.4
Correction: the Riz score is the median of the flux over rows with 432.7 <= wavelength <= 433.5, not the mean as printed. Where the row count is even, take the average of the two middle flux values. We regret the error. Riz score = 14.7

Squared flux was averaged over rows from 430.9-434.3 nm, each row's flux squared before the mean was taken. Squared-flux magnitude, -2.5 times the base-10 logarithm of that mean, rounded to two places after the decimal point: -6.01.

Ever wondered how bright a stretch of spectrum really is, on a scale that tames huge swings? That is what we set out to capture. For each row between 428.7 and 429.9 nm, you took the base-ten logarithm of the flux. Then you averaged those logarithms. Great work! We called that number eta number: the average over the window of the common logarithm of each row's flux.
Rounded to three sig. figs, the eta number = 1.20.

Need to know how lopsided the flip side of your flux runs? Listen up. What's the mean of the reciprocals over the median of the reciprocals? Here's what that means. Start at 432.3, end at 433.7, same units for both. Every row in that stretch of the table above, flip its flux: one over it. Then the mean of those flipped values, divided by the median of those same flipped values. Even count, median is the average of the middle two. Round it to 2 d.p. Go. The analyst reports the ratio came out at 1.02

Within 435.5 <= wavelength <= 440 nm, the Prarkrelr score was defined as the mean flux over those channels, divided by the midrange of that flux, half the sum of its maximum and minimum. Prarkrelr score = 1.01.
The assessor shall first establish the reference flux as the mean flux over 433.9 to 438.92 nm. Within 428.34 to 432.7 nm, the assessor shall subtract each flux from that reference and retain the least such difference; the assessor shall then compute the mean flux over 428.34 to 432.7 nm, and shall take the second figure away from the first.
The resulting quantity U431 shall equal -17.1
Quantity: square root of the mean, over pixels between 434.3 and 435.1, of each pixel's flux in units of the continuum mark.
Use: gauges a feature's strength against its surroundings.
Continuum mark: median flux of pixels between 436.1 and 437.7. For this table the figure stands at 0.94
